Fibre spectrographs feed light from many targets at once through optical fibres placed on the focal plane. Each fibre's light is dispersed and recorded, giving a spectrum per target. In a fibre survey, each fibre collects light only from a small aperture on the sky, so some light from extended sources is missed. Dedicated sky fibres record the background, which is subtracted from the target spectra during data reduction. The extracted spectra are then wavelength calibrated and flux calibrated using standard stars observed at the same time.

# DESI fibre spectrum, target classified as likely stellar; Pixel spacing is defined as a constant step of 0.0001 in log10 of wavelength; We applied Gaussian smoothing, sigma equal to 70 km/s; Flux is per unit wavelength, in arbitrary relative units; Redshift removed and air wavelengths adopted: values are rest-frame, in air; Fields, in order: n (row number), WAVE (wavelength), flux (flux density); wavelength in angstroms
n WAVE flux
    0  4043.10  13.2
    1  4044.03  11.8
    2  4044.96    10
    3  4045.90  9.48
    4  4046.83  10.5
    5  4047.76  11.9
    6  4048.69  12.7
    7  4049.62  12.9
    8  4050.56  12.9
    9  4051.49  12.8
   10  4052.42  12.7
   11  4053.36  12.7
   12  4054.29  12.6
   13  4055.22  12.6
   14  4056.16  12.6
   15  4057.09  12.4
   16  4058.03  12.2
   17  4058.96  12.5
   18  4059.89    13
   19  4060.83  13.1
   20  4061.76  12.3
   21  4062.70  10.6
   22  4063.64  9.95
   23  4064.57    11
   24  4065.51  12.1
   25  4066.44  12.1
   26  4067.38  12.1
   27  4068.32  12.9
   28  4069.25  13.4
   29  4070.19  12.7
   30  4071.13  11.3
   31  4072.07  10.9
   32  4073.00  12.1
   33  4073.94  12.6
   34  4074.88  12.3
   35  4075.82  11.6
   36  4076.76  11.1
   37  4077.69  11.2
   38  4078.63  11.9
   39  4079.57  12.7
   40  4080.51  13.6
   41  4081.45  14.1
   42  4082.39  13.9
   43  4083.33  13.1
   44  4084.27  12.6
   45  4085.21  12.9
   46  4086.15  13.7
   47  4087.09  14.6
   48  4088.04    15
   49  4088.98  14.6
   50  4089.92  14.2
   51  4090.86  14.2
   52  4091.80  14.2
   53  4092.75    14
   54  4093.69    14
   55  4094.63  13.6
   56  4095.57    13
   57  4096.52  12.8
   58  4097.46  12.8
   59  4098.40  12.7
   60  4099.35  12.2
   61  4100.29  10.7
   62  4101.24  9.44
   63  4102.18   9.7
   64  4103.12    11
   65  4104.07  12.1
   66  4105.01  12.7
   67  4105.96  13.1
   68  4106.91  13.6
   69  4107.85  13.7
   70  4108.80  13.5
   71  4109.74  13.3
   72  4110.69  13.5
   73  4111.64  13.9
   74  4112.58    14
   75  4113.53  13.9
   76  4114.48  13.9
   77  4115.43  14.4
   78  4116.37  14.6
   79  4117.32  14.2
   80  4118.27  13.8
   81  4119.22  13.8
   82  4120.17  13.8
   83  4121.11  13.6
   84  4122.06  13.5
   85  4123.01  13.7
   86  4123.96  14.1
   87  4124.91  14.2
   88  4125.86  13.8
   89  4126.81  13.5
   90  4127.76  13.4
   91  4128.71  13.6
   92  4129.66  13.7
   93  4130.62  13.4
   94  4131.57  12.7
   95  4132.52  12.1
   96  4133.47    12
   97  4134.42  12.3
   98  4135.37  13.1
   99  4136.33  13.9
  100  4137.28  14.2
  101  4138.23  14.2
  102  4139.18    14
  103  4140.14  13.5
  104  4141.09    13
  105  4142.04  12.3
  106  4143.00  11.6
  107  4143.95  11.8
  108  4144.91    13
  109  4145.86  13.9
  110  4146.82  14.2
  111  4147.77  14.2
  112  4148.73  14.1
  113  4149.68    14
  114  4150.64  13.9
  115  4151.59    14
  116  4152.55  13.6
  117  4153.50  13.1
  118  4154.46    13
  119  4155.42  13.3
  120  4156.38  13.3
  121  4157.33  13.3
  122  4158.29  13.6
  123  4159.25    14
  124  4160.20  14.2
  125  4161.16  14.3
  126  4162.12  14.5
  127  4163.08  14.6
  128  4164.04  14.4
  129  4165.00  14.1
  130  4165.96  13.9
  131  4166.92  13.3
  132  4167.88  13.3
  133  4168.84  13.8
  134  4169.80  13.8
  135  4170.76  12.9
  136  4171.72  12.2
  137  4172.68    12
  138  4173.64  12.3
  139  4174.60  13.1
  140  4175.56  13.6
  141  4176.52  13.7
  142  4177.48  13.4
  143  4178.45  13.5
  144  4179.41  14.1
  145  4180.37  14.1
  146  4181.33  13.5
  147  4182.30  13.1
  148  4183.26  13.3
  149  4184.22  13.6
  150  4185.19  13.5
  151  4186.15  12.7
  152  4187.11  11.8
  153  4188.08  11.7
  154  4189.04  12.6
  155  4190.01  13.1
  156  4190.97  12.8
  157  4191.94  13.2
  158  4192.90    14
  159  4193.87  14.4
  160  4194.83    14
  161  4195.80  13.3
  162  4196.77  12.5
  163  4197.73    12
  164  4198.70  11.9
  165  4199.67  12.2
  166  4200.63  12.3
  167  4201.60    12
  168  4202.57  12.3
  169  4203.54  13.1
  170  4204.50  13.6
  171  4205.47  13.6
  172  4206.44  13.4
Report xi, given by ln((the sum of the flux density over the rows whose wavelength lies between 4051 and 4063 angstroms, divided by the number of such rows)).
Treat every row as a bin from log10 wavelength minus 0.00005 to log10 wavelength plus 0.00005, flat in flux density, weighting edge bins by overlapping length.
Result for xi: 2.52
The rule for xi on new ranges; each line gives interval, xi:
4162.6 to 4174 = 2.59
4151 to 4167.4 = 2.62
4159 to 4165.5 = 2.66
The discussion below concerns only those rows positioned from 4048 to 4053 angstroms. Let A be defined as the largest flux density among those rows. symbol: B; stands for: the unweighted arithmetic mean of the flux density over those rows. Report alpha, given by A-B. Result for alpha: 0.1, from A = 12.9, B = 12.8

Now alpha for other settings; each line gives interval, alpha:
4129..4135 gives 1.0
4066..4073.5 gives 1.2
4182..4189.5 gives 0.8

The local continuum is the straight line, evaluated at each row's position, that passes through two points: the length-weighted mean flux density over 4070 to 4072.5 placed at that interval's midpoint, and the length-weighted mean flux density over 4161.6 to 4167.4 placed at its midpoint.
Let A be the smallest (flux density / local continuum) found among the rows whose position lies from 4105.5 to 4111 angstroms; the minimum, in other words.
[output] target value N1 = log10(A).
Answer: 0.02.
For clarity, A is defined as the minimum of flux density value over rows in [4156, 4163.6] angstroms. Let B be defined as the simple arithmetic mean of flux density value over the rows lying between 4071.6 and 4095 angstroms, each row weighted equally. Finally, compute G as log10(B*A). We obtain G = 2.24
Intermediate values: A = 13.3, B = 13.1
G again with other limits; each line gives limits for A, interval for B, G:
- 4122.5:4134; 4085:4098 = 2.22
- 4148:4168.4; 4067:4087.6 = 2.21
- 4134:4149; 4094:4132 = 2.18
